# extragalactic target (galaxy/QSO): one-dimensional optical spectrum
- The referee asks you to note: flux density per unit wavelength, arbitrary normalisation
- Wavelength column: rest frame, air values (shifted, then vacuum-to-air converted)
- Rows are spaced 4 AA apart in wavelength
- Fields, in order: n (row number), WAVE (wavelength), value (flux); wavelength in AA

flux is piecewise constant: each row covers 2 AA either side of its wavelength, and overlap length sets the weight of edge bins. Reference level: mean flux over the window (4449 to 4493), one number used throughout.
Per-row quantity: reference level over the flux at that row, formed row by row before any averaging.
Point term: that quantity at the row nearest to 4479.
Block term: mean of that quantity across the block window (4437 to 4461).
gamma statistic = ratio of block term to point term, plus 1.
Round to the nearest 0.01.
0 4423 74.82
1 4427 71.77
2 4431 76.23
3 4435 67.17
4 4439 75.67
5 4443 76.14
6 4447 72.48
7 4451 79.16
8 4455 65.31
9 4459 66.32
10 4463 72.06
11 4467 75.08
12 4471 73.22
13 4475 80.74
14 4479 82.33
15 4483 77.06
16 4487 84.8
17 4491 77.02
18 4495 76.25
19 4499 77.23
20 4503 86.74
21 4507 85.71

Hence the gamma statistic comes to 2.14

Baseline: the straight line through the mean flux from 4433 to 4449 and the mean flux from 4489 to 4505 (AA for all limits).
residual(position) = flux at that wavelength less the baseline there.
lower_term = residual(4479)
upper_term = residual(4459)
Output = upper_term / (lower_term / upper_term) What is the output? 15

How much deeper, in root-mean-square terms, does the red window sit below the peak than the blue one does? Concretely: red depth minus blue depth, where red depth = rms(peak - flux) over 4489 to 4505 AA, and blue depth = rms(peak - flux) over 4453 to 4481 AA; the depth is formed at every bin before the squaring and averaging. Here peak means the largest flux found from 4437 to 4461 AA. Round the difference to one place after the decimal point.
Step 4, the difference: -3.9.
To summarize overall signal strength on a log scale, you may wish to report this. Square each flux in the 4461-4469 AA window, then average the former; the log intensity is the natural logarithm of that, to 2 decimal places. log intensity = 8.60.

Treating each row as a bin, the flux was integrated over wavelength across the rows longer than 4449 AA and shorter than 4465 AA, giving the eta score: 1131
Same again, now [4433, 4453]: 1482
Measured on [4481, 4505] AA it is 1916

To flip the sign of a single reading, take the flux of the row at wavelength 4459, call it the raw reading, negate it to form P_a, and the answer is -66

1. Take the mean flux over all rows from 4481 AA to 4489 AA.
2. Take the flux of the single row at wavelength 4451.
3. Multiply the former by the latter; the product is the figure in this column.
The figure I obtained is 6406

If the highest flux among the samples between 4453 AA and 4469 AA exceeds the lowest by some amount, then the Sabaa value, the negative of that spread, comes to -9.8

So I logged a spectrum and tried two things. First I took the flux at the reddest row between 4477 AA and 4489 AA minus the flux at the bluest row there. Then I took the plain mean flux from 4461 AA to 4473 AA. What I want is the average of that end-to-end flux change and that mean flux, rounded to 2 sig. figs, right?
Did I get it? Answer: 38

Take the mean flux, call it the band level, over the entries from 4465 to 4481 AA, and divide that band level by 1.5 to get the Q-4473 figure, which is 52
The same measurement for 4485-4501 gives 53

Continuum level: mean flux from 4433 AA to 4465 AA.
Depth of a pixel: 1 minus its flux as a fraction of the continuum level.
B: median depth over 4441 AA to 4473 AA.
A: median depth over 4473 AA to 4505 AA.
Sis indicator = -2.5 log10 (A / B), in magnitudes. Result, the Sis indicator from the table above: -2.1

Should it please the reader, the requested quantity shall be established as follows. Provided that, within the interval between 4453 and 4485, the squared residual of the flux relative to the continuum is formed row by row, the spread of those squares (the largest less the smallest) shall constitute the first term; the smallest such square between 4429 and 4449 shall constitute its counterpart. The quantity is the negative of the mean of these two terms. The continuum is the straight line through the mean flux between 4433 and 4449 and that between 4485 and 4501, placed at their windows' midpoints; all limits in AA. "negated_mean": -42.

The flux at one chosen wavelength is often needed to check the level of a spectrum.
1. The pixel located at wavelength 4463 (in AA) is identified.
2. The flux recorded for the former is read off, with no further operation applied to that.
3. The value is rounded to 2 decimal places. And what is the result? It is 72.06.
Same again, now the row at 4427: 71.77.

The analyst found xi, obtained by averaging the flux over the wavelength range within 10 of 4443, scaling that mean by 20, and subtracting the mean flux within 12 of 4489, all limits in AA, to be 1403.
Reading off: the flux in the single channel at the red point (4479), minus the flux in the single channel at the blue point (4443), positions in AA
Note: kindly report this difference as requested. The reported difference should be 6.2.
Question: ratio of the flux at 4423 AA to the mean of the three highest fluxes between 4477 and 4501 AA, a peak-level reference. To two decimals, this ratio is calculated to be 0.92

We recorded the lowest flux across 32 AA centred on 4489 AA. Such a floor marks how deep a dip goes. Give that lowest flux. 76.25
